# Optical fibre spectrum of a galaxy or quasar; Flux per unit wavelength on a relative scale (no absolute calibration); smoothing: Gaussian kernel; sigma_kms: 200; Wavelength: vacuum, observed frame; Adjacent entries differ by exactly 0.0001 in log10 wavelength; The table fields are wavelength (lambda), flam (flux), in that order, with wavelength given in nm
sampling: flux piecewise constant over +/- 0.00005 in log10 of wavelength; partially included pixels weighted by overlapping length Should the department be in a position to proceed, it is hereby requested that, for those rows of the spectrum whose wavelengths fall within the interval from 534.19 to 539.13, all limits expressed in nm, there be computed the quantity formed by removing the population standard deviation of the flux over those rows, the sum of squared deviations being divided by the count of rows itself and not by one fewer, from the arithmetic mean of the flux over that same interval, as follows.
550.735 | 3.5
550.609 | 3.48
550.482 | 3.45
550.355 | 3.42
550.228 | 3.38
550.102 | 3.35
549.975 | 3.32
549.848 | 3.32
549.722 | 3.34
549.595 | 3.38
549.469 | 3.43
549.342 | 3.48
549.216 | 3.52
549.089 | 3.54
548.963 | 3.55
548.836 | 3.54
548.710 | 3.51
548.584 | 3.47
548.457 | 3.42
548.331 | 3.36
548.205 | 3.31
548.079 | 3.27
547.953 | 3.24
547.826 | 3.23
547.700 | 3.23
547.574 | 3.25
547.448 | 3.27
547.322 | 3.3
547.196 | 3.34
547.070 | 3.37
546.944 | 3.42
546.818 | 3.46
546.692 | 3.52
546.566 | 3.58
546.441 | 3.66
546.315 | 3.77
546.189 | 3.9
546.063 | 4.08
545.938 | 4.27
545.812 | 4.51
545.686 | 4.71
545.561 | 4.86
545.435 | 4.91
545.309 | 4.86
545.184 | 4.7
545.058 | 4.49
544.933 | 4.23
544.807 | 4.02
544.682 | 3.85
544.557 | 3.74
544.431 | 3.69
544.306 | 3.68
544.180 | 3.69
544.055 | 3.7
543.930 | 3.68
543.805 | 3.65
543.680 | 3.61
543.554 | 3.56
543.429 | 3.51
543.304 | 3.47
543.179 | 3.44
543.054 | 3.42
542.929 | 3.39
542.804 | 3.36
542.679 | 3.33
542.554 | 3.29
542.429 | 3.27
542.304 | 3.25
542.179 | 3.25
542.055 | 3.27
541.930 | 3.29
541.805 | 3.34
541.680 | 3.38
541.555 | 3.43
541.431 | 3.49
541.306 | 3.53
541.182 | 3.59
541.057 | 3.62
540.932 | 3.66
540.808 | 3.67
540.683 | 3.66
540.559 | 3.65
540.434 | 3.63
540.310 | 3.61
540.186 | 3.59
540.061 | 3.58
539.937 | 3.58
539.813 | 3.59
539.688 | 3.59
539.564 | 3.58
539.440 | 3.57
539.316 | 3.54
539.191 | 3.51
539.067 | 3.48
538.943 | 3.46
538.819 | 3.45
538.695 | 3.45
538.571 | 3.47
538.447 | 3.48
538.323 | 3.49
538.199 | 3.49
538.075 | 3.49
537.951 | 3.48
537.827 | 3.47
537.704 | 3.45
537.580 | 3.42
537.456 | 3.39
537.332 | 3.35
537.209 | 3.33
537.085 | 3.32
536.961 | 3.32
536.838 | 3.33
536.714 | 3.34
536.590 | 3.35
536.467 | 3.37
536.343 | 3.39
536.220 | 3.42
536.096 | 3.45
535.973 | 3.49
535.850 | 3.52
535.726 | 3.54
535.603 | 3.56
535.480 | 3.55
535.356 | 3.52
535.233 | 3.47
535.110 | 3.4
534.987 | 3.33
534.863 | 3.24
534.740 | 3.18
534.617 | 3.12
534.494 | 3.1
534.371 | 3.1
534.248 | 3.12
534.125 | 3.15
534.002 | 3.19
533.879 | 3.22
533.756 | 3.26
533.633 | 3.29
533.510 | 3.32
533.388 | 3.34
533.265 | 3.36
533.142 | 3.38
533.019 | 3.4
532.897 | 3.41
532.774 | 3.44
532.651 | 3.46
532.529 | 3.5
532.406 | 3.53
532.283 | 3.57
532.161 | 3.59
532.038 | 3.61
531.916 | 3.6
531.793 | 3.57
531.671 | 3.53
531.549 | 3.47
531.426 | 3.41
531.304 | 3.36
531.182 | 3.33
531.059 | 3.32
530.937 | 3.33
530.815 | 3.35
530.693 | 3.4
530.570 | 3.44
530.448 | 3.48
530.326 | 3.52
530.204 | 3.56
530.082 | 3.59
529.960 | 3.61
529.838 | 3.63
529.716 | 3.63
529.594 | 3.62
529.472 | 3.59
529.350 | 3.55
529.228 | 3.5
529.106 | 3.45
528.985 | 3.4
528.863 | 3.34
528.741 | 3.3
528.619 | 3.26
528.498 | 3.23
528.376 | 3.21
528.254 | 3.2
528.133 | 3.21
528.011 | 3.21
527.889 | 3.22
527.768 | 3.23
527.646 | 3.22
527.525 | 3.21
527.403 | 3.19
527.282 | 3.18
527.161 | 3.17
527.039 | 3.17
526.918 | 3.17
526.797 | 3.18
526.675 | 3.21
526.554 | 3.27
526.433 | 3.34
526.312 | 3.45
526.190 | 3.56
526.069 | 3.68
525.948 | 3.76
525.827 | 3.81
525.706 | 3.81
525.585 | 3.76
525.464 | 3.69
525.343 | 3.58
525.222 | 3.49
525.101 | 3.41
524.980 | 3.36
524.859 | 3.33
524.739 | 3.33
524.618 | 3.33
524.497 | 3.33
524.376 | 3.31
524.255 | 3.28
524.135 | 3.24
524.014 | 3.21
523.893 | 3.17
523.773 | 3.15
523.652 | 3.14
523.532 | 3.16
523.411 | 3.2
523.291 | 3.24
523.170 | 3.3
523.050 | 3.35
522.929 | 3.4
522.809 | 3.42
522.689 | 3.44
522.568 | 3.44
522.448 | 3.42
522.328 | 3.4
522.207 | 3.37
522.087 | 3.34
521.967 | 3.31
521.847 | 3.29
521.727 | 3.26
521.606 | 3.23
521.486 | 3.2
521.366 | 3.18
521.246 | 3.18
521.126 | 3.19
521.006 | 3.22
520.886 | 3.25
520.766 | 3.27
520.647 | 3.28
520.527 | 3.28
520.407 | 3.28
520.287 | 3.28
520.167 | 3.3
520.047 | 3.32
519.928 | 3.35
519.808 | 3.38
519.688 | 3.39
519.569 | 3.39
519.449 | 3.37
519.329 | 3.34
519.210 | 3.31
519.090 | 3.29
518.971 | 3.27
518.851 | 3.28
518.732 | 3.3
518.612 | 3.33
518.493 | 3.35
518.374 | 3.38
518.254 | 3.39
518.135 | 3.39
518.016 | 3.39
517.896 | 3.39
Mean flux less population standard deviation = 3.27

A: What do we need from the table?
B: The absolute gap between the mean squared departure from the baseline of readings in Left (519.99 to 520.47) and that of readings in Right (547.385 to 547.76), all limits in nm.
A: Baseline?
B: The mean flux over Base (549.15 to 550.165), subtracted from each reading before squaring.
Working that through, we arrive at 0.011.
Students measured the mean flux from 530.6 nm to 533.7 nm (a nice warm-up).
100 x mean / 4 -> 86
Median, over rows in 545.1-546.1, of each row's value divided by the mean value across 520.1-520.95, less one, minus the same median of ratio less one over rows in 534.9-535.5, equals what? 0.38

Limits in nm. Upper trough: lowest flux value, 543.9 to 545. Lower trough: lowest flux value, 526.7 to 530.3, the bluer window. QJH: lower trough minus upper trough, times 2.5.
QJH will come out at -1.3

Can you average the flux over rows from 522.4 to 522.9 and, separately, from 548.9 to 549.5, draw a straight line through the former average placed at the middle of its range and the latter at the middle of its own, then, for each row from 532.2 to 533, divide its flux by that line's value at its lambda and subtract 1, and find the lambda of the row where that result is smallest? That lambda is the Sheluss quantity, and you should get 532.897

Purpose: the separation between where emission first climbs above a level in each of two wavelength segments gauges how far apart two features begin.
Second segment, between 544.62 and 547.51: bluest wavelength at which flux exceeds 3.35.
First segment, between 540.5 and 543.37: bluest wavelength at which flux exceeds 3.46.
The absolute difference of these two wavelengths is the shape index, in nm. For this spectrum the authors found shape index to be 4.12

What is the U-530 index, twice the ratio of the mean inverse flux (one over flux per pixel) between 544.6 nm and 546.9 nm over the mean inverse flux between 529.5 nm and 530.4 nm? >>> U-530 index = 1.74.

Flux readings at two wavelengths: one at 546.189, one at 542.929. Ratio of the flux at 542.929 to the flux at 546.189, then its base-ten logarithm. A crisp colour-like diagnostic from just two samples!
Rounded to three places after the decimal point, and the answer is -0.061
